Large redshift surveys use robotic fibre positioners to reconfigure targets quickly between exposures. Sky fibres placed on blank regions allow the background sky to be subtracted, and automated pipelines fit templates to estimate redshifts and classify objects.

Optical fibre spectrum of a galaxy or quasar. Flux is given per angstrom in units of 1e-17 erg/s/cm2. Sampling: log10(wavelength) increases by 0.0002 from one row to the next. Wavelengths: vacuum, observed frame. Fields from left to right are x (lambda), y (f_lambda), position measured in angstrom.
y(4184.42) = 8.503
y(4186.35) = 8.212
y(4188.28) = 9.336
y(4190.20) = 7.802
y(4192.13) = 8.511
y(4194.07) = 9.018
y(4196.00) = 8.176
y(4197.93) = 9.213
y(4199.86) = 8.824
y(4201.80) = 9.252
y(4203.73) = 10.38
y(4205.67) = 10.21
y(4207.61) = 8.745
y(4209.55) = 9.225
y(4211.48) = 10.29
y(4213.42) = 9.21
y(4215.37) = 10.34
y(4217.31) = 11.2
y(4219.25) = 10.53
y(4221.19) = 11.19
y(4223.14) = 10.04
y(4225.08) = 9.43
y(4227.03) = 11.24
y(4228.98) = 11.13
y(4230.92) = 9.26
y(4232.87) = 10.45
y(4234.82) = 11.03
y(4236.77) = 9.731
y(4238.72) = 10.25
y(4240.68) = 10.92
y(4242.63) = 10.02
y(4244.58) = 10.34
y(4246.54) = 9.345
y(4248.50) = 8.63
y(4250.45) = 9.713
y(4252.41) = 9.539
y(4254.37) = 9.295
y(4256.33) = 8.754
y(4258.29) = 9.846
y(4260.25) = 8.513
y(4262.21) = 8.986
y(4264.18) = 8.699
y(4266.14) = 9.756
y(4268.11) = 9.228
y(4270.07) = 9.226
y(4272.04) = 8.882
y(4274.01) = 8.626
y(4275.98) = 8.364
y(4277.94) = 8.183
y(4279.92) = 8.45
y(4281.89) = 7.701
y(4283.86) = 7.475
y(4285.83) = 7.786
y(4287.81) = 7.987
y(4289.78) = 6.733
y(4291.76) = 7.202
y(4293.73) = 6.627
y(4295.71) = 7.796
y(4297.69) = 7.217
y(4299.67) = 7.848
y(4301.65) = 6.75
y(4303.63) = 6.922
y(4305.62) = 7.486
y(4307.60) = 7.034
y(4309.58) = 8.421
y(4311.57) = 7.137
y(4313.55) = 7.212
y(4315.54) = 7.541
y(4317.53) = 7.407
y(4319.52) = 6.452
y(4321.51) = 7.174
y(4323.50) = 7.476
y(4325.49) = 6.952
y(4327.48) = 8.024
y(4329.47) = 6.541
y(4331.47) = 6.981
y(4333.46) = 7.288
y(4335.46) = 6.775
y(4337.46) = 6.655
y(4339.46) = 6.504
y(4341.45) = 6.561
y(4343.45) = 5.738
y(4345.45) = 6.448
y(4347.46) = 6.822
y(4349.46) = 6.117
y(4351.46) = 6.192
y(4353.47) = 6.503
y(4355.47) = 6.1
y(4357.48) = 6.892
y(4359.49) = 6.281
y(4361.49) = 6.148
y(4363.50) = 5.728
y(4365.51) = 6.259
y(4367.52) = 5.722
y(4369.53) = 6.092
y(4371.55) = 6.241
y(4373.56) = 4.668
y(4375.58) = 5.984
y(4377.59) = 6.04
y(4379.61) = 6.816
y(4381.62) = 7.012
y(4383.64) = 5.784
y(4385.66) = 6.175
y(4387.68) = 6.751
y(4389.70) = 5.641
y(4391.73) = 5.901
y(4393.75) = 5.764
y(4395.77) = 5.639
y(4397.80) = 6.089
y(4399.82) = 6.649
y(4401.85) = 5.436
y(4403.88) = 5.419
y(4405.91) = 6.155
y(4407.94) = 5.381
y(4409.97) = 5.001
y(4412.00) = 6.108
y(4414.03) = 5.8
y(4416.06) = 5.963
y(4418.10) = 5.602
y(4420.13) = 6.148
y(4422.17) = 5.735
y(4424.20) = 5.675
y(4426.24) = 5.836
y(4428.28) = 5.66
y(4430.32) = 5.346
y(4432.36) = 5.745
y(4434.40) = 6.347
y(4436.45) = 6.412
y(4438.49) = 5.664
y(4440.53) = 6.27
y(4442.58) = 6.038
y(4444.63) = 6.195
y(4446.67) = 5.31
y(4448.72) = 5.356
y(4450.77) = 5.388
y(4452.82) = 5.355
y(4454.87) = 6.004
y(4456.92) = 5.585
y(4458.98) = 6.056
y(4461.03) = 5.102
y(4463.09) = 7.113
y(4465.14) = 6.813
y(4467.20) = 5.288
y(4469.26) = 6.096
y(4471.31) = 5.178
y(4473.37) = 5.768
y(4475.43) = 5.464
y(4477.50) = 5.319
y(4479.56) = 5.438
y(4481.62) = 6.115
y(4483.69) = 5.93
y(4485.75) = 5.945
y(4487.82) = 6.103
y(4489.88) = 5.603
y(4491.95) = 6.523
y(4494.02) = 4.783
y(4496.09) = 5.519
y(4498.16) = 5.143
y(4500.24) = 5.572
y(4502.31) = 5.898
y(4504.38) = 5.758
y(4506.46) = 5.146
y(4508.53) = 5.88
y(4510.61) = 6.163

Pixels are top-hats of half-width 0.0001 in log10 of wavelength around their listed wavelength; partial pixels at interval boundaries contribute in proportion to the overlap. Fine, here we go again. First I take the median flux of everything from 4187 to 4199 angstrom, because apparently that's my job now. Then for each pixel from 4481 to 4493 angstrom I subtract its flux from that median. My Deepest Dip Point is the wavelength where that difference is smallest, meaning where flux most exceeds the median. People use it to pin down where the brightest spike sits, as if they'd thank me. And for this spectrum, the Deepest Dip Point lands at 4491.95 angstrom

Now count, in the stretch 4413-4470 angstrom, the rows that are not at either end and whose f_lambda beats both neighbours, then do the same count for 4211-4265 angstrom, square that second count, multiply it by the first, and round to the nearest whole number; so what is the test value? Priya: 810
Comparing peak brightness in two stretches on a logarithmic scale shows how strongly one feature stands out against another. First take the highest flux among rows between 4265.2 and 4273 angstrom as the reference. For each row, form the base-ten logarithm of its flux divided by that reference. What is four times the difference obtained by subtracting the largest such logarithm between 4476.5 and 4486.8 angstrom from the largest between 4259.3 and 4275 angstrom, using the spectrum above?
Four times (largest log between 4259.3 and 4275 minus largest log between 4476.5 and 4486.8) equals 0.81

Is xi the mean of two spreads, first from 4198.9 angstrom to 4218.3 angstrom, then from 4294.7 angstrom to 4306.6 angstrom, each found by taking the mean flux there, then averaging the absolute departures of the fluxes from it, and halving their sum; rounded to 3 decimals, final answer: 0.545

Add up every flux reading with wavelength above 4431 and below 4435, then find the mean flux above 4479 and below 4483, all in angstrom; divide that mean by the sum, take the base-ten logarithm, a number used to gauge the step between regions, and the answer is -0.32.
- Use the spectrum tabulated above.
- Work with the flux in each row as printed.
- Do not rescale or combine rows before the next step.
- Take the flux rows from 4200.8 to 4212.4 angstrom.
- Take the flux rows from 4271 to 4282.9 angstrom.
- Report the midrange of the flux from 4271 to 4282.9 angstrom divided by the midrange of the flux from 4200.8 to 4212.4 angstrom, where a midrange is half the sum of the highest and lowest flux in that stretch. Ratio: 0.867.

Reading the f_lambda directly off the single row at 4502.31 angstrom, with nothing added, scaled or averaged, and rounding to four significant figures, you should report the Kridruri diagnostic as 5.898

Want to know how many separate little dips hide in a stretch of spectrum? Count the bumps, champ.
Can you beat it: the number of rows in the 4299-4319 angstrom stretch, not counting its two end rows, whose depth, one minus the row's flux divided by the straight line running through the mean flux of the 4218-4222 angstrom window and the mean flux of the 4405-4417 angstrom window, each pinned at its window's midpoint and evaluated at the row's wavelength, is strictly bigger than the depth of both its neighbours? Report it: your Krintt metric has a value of 3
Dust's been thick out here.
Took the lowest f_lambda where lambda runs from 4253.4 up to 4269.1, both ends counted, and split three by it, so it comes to 0.35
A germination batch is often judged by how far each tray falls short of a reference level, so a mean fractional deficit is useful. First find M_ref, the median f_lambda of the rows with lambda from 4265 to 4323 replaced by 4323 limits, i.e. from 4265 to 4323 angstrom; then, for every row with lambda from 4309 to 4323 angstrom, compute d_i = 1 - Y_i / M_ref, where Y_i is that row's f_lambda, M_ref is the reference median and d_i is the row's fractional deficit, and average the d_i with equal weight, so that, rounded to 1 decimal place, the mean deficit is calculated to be 0.0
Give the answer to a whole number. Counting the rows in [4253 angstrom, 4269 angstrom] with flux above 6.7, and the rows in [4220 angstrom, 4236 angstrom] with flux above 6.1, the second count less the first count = 0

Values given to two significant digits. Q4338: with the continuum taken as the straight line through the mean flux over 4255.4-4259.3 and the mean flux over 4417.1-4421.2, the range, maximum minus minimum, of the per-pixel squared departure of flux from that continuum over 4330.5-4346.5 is 2.9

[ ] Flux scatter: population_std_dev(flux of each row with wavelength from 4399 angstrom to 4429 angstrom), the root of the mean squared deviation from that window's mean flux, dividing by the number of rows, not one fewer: 0.39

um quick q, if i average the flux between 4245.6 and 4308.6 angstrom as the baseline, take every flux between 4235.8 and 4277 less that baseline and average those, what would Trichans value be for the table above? 1.1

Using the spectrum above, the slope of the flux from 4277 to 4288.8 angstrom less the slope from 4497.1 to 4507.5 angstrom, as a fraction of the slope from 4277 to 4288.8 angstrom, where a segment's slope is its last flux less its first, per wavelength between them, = 1.0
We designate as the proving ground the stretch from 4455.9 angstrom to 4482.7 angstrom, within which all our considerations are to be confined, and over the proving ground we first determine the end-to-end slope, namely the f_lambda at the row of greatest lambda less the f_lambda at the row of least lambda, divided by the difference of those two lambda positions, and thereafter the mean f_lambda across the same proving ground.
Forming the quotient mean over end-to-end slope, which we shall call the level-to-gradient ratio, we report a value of 270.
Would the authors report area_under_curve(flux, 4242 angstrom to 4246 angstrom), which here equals 40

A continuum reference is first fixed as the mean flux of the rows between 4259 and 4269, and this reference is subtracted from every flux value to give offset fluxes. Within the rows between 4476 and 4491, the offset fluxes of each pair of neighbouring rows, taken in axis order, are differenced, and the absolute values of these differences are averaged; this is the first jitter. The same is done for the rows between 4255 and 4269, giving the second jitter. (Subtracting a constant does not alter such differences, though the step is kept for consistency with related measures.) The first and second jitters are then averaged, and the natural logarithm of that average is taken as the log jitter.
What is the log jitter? -0.62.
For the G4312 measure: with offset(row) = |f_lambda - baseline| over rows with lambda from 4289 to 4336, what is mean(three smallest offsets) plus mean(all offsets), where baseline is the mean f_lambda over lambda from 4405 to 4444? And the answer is 2.1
